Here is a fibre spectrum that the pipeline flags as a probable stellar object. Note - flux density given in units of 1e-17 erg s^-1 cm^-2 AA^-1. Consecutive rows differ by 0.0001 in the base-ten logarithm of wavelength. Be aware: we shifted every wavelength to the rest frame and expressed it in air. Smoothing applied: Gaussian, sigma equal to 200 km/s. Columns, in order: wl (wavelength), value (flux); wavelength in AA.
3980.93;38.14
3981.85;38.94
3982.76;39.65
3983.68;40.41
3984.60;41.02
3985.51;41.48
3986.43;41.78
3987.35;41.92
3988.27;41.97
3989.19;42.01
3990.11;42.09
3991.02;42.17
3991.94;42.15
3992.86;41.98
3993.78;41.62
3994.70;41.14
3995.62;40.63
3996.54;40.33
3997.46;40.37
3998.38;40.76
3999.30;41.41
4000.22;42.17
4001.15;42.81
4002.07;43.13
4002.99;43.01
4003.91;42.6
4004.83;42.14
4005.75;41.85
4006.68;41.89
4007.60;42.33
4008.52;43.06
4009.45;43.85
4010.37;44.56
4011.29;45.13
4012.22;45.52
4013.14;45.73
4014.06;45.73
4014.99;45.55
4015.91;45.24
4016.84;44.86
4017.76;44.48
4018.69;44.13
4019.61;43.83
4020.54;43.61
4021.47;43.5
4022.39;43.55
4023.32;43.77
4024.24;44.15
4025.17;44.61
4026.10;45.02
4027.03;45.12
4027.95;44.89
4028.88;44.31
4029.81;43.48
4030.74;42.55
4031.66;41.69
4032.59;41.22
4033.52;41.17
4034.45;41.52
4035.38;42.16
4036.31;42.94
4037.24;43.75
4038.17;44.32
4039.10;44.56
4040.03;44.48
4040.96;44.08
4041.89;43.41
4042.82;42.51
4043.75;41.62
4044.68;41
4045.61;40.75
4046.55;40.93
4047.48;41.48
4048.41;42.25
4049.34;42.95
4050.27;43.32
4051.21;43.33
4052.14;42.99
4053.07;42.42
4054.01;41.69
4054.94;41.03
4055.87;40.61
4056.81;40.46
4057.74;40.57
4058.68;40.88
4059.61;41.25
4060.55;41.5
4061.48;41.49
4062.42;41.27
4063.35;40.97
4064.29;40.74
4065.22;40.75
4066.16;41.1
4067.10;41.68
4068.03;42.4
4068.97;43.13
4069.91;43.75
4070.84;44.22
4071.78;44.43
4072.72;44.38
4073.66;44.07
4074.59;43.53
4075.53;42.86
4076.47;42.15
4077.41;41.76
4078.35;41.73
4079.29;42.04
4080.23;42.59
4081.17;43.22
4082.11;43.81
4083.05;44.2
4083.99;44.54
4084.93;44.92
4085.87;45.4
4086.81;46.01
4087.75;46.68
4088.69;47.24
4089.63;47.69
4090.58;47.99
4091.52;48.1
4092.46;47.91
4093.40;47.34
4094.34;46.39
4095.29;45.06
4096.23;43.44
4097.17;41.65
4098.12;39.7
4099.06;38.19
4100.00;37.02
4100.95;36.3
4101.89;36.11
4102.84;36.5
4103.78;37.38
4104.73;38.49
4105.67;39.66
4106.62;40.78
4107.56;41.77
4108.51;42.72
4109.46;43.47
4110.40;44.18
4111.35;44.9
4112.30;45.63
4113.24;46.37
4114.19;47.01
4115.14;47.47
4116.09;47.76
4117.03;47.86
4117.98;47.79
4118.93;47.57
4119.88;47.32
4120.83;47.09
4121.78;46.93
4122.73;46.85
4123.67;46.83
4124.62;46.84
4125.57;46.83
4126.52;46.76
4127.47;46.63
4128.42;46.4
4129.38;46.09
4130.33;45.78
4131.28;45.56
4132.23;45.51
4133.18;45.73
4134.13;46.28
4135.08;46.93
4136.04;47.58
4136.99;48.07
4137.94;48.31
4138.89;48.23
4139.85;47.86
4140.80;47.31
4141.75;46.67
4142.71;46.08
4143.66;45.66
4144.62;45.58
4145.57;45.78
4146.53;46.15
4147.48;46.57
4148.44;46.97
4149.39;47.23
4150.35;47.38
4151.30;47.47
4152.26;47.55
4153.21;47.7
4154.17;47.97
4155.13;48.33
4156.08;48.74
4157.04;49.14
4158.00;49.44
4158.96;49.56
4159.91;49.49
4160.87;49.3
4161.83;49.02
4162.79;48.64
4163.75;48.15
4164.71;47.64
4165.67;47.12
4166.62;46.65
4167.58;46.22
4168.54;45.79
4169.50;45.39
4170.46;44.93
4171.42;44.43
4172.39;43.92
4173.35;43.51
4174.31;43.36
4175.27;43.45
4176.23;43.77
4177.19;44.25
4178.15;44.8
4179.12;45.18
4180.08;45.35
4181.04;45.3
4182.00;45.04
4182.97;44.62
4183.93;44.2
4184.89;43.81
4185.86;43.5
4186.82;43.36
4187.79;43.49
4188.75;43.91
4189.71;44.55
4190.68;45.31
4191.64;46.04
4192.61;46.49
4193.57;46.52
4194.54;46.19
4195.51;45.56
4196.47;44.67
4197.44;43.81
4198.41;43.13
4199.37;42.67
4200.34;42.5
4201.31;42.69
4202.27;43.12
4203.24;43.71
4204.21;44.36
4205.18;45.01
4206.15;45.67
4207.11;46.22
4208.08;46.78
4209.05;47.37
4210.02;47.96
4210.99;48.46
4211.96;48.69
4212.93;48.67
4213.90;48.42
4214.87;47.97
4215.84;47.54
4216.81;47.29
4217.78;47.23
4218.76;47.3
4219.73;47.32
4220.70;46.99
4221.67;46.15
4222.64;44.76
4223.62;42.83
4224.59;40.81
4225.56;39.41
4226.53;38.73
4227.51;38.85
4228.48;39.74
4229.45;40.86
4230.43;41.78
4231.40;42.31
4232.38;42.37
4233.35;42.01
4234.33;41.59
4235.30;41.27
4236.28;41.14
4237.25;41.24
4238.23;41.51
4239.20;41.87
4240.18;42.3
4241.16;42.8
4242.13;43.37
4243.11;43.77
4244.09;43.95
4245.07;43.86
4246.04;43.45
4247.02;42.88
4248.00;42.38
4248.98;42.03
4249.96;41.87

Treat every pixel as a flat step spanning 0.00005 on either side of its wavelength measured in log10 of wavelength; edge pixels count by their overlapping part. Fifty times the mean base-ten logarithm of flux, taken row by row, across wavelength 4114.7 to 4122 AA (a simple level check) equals 83.8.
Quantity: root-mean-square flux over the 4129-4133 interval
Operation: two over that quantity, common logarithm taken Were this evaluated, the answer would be -1.36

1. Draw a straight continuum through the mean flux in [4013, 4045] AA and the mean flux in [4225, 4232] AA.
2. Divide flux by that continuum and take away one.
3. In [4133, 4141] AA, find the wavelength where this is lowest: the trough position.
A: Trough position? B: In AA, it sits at 4133.18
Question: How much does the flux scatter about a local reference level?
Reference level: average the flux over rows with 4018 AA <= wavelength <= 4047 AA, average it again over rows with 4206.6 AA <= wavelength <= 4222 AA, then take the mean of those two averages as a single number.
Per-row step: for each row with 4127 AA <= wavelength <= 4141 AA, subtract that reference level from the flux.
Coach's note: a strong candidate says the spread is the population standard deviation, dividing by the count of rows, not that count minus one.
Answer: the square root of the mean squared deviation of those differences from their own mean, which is 1.0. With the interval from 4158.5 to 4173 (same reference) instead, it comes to 1.9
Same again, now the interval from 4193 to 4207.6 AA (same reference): 1.4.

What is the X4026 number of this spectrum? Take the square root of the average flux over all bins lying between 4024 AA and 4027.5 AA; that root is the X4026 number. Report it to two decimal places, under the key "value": 6.69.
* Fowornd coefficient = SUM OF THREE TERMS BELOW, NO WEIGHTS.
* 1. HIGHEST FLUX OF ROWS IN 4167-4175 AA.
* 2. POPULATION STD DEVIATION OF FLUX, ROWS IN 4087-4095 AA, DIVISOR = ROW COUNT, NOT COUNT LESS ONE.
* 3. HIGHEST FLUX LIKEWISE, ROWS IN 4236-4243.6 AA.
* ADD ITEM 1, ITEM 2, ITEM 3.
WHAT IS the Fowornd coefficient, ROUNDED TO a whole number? 91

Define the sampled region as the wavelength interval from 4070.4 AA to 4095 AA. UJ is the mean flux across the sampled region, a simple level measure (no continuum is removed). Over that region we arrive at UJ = 44.8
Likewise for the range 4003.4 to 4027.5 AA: 44.1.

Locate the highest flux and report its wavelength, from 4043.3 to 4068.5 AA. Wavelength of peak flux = 4051.21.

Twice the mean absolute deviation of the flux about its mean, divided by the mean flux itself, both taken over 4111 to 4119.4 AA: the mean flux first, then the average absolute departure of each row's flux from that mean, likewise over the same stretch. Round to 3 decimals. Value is 0.037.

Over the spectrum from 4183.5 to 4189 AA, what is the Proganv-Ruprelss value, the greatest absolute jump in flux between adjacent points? 0.42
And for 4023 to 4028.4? 0.46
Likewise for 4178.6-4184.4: 0.42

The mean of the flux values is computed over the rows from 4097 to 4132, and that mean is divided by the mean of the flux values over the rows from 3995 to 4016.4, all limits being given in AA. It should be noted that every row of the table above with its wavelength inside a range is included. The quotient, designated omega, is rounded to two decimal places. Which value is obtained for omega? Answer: 1.02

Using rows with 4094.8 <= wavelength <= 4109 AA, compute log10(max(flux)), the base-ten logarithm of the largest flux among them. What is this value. 1.65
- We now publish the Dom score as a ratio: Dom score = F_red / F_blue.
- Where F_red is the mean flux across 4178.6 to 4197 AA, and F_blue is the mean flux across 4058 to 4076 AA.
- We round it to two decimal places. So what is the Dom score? 1.06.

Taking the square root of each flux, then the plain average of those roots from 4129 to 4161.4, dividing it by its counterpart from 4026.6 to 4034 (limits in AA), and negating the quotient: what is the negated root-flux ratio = -1.05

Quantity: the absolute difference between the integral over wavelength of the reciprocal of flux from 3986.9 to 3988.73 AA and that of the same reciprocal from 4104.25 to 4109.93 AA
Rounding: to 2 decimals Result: 0.09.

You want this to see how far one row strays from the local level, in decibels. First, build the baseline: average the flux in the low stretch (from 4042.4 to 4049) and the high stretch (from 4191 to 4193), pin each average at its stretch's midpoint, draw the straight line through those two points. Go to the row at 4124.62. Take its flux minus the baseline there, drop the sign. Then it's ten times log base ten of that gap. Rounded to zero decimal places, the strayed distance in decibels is 4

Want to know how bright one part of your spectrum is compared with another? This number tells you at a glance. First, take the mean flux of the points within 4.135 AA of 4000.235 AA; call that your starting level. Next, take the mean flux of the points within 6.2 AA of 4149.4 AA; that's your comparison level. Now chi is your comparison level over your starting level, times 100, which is 112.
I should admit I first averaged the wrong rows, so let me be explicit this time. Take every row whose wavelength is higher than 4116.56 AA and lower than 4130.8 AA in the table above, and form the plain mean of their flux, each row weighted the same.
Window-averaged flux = 46.9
